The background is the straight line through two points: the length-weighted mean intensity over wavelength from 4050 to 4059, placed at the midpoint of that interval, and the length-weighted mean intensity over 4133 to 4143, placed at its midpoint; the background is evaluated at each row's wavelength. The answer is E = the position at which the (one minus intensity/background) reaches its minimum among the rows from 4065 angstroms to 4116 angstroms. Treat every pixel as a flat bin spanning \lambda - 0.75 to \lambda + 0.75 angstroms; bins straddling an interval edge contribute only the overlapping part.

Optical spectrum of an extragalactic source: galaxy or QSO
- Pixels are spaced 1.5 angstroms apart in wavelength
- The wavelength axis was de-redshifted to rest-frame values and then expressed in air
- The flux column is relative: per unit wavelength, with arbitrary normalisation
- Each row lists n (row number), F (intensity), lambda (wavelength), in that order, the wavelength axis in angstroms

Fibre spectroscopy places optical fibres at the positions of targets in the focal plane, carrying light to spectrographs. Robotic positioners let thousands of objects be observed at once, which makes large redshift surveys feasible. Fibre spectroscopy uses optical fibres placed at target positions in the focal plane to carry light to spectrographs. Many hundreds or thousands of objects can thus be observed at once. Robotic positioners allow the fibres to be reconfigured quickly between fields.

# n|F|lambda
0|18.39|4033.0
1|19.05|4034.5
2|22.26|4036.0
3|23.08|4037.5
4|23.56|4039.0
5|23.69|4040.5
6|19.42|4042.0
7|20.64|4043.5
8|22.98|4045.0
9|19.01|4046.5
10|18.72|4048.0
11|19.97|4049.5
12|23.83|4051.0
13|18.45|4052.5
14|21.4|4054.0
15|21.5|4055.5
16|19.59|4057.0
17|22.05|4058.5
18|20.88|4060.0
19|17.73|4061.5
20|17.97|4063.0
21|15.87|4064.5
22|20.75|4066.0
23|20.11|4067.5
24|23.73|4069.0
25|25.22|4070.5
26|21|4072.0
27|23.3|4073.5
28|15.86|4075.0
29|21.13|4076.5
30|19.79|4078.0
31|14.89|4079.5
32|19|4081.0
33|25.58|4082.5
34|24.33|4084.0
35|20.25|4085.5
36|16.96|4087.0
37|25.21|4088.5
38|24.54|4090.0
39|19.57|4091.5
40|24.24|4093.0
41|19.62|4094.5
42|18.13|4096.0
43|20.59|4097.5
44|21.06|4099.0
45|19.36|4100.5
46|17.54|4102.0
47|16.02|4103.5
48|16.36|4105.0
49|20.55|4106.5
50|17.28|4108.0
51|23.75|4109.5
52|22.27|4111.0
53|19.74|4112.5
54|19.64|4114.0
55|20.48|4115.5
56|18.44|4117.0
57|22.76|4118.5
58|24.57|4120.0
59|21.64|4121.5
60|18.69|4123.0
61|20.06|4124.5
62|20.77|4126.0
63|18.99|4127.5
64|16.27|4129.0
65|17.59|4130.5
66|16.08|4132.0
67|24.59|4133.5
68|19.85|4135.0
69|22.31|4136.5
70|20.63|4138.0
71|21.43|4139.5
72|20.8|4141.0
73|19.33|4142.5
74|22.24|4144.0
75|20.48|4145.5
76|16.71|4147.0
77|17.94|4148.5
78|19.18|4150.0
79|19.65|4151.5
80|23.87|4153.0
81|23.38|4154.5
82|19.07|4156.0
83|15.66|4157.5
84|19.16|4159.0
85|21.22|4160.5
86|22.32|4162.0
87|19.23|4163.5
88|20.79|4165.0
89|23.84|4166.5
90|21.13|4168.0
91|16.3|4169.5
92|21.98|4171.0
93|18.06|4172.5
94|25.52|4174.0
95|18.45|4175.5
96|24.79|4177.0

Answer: 4082.5 angstroms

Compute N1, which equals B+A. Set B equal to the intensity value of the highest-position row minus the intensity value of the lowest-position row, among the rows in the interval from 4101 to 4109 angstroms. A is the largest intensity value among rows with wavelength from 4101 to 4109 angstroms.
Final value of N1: 20.3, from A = 20.55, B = -0.3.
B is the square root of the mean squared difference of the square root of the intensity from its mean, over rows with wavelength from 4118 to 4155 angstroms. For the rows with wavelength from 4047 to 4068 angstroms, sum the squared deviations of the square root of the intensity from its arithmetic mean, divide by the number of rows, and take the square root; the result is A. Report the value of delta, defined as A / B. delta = 0.84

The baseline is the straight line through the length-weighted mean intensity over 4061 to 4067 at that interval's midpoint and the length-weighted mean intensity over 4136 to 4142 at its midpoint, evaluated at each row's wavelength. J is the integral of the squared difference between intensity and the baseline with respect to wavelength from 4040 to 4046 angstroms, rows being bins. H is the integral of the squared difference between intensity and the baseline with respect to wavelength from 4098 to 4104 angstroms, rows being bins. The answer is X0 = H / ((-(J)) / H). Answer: -6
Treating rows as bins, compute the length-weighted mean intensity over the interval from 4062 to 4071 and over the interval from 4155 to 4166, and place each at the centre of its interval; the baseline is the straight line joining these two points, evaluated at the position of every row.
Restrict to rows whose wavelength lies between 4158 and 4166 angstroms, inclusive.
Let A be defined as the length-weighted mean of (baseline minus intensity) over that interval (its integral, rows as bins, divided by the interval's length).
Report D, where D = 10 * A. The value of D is -7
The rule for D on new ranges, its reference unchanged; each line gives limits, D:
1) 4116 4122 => -17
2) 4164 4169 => -17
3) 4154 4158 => 5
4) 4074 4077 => 17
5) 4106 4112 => -8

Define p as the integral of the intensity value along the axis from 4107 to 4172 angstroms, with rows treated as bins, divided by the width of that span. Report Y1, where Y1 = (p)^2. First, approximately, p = 20.3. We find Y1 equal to 411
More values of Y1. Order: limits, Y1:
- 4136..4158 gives 408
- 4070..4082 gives 401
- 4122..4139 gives 387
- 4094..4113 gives 376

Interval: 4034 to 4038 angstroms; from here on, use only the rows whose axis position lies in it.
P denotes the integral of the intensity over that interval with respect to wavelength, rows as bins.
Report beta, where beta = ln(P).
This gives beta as 4.5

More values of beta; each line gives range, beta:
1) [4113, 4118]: 4.6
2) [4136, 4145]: 5.2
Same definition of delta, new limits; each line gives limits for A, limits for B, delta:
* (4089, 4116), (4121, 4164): 1.07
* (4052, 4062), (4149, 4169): 0.69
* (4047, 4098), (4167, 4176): 0.93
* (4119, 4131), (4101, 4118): 1.02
